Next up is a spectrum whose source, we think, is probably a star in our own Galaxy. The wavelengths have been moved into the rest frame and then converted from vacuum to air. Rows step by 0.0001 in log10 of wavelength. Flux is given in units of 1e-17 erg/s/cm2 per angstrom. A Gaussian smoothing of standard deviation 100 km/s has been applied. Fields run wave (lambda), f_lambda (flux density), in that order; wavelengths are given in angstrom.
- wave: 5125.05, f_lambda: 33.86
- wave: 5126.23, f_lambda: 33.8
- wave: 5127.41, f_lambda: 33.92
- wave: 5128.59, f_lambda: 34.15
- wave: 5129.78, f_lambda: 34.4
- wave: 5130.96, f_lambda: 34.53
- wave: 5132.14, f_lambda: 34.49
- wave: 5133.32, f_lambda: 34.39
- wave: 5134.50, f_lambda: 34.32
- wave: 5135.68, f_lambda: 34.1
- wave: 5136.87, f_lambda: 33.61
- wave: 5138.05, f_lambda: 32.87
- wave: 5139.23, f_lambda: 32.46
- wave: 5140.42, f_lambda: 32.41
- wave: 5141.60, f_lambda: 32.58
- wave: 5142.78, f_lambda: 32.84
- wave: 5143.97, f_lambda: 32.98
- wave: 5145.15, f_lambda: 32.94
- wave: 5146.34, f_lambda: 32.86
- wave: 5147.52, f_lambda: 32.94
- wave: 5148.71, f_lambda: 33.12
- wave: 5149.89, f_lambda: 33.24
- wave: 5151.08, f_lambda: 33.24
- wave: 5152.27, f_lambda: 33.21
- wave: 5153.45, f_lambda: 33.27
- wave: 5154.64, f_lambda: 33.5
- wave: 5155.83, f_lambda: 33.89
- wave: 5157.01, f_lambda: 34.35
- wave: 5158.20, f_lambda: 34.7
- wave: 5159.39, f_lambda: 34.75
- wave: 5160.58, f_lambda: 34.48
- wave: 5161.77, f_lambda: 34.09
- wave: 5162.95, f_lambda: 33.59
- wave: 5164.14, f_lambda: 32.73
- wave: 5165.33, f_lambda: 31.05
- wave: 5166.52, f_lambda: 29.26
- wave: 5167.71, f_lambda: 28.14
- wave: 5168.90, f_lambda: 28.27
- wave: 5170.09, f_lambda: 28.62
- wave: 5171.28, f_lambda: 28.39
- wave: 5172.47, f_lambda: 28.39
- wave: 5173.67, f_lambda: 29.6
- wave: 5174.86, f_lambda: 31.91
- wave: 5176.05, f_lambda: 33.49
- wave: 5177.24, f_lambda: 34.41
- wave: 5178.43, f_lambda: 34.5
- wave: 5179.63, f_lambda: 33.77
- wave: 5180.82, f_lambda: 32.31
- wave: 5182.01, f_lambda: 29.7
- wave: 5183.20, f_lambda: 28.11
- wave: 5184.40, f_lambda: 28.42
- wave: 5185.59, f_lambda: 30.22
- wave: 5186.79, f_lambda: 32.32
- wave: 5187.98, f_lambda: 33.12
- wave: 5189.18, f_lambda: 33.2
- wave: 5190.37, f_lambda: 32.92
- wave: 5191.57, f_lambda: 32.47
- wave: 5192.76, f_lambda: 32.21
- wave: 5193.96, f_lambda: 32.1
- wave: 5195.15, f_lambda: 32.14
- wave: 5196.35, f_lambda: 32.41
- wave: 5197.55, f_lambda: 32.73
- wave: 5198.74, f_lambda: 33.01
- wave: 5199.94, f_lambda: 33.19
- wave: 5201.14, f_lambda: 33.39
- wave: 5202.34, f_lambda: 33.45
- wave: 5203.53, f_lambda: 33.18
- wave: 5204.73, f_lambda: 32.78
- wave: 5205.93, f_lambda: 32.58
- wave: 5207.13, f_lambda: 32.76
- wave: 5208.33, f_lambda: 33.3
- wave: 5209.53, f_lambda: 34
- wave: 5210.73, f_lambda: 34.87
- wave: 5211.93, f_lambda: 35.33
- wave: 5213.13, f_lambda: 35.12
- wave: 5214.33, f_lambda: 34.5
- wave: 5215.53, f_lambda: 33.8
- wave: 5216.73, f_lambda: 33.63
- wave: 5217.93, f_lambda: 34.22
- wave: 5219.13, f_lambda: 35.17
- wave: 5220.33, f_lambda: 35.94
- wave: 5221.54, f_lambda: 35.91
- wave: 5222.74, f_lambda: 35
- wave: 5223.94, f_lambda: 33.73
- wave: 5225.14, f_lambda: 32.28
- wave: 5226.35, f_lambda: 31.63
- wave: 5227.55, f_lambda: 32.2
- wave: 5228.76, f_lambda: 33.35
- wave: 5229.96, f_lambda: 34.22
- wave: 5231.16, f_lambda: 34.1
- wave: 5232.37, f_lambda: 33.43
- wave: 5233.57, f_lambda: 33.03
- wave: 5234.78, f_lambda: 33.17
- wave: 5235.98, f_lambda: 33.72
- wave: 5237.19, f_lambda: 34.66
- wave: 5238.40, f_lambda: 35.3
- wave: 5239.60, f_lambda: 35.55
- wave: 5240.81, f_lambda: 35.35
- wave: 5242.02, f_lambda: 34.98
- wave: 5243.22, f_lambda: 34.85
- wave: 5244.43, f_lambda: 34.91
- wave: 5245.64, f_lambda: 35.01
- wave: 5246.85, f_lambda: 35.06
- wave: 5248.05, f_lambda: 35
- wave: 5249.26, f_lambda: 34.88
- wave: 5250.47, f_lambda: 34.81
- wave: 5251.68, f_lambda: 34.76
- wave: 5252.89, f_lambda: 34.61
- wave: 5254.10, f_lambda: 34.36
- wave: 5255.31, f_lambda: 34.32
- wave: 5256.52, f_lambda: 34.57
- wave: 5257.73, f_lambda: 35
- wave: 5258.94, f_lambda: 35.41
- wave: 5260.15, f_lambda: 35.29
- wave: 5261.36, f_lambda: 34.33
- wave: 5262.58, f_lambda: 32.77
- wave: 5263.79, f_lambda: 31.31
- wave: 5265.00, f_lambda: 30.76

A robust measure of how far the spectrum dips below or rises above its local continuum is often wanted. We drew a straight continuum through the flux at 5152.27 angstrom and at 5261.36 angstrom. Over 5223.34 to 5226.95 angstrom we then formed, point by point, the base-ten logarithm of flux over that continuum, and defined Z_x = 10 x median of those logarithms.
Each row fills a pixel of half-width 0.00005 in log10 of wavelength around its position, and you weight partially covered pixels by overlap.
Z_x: -0.22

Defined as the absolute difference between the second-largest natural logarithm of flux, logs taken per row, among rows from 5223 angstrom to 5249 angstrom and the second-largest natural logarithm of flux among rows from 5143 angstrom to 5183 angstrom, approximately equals 0.019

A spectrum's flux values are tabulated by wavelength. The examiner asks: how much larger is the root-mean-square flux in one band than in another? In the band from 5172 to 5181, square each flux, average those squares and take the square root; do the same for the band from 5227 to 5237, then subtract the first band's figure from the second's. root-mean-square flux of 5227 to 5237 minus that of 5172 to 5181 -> 1.0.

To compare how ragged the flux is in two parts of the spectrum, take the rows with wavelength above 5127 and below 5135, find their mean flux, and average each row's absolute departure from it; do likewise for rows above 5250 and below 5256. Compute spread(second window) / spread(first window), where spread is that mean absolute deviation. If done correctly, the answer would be 1.16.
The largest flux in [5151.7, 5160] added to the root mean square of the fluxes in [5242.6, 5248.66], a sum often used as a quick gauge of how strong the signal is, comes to 69.7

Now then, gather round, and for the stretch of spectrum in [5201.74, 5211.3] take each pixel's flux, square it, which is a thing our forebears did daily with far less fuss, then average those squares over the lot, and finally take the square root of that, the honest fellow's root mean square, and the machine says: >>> 33.4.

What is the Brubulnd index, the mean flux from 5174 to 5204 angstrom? 32.3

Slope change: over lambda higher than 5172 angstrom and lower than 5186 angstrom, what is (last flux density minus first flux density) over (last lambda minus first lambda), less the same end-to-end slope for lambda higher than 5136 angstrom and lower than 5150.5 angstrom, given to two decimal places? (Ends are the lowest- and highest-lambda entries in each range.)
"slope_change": 0.17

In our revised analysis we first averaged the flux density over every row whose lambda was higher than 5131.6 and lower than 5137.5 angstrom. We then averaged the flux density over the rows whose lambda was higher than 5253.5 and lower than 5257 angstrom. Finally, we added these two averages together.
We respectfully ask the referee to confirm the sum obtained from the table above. 68.6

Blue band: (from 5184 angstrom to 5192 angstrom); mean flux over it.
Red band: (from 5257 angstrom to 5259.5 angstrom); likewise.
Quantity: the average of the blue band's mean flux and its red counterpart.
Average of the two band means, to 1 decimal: 33.5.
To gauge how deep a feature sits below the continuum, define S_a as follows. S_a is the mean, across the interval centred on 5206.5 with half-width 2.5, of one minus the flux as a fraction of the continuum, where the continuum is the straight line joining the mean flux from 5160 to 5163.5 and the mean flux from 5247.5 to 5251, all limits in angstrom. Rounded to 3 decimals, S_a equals 0.047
